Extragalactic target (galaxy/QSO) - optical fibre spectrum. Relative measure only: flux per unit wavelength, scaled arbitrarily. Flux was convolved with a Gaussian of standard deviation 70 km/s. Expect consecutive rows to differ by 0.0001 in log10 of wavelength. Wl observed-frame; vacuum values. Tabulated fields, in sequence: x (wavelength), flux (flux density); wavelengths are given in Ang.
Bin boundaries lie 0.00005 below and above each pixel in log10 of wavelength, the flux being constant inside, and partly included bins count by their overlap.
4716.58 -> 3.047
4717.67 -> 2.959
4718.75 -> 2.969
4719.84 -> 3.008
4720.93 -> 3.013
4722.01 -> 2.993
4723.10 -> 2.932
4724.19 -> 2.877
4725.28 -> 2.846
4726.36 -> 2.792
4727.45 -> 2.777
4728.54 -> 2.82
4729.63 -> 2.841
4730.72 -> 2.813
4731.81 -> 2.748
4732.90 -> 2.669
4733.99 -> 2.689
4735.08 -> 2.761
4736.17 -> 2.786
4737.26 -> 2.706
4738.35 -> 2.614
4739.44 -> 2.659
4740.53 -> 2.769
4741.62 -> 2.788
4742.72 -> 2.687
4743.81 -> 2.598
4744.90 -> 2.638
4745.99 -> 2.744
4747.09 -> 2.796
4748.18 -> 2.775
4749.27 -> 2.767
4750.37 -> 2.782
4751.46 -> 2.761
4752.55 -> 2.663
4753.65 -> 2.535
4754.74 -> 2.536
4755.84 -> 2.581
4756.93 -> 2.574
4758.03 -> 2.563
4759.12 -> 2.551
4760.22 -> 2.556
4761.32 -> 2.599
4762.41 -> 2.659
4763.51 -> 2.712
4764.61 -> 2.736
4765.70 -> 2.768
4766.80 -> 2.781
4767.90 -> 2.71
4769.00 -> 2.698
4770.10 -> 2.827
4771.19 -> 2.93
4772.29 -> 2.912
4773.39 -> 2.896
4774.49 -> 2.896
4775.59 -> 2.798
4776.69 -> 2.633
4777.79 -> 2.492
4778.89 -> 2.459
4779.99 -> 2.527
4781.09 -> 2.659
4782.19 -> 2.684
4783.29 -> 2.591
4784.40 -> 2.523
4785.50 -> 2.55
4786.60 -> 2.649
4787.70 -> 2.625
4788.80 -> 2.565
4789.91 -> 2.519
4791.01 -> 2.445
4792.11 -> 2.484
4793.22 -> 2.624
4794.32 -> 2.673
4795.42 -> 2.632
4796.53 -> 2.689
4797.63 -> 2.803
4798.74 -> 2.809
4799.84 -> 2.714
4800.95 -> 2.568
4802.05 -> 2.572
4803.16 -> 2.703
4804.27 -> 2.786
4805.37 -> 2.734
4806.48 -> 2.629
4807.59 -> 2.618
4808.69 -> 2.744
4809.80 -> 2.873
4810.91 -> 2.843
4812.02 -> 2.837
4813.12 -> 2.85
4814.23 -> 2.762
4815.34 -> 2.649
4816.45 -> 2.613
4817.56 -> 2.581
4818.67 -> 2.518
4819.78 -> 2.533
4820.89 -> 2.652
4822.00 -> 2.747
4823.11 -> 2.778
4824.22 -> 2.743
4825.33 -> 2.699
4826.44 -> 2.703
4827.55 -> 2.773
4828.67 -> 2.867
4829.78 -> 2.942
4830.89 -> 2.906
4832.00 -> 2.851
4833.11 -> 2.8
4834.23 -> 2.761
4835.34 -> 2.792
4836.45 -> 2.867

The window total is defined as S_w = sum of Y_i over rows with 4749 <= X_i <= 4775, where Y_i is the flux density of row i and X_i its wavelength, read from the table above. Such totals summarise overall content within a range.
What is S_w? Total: 65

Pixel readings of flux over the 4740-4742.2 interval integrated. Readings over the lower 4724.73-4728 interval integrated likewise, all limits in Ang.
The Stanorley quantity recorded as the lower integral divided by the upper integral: 1.5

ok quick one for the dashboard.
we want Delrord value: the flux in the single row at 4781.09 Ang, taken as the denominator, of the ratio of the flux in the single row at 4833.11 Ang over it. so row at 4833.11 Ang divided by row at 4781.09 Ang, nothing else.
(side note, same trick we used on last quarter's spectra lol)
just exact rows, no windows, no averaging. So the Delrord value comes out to 1.05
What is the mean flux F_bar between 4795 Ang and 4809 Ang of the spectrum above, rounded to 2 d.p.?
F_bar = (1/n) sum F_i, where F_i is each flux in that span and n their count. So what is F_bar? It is 2.69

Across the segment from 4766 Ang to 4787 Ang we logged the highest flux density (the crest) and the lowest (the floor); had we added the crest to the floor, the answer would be 5.39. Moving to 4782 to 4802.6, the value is 5.25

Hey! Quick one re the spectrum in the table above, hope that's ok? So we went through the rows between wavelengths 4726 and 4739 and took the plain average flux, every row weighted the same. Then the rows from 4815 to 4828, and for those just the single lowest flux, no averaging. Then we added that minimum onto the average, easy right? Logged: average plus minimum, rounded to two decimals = 5.27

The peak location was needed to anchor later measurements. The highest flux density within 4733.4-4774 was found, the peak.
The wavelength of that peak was 4771.19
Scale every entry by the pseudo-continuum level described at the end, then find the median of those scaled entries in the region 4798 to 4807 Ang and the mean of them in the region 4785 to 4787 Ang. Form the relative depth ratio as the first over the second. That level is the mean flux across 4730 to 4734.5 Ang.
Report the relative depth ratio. 1.04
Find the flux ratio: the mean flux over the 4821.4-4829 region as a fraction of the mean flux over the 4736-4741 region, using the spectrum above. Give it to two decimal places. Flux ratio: 1.02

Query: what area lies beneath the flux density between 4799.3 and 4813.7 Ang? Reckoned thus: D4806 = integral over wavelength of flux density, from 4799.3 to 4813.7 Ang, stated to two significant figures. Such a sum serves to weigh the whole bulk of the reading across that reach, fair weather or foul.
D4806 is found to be 39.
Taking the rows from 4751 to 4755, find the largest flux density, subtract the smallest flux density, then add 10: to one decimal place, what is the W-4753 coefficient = 10.2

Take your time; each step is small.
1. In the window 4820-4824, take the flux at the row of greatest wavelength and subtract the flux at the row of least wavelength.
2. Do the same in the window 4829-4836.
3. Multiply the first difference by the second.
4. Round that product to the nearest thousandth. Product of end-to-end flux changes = -0.019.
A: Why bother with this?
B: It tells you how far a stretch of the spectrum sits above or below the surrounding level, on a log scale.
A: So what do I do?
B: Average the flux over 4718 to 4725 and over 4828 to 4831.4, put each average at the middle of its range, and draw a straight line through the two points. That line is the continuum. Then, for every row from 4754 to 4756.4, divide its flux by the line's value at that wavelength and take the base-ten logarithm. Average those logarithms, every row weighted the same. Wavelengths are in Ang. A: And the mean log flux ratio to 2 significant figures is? -0.061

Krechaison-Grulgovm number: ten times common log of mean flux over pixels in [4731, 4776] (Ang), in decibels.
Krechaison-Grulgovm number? 4.33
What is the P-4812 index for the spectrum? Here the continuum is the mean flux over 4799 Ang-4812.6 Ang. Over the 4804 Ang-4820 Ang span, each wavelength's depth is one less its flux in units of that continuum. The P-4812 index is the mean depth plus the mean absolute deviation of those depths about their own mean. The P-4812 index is 0.044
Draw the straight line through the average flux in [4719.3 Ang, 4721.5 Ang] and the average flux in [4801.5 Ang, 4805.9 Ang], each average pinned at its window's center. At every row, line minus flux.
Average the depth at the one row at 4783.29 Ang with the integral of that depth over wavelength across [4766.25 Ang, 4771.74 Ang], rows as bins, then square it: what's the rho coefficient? 0.04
